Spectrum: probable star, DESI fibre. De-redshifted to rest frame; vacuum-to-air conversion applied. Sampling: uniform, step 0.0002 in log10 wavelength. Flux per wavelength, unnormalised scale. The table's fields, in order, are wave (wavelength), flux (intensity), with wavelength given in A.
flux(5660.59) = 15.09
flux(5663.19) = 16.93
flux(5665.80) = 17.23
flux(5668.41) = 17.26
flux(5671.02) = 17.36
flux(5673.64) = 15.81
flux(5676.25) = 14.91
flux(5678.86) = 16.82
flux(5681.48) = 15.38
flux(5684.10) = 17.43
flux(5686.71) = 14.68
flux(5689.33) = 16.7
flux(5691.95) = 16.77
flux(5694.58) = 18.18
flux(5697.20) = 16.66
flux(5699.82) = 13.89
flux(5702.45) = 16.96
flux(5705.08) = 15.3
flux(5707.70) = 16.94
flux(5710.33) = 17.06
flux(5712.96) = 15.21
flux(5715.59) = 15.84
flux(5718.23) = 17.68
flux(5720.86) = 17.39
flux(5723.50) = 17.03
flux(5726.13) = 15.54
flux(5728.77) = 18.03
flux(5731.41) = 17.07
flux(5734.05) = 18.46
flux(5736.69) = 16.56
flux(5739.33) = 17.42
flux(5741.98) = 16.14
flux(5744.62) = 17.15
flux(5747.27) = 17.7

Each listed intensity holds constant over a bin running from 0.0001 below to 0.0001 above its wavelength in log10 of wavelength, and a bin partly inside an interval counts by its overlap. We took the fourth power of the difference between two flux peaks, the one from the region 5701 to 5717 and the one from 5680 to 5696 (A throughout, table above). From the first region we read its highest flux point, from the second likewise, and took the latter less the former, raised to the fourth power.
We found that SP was 1.6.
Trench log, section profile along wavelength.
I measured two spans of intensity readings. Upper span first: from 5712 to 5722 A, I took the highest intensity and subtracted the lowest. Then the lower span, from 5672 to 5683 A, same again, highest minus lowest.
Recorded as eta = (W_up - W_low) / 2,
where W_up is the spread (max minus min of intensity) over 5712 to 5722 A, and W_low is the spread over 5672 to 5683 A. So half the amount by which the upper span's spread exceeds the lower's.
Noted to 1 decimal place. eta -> 0.3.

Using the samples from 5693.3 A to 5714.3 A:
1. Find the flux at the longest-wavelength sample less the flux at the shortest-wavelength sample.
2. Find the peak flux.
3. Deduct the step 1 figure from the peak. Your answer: 21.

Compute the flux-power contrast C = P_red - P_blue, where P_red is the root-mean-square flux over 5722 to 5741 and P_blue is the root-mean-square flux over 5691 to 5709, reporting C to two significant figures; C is 0.75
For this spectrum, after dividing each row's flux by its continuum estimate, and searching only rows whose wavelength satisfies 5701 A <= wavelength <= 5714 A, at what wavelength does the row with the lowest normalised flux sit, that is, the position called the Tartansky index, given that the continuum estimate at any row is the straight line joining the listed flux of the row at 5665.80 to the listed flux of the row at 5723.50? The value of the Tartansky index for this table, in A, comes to 5712.96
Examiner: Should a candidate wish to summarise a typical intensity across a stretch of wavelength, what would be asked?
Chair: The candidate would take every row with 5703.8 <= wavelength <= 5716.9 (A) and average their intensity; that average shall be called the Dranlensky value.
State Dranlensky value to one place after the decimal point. 16.1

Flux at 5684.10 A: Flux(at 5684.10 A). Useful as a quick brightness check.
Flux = 17.43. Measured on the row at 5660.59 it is 15.09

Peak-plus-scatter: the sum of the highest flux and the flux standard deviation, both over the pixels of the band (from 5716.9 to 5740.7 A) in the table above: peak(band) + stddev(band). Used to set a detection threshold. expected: 19.3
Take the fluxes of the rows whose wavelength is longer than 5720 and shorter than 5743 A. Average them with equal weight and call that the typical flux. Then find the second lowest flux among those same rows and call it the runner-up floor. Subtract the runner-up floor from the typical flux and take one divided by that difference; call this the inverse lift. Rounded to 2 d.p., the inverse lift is 1.07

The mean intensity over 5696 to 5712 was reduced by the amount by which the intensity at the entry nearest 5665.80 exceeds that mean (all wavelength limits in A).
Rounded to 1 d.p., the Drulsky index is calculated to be 15.0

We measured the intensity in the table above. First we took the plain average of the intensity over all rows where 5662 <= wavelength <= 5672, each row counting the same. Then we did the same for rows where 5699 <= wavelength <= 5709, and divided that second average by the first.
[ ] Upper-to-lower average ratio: 0.92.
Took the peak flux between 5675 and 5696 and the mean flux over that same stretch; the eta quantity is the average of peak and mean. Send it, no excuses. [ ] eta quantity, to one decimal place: 17.3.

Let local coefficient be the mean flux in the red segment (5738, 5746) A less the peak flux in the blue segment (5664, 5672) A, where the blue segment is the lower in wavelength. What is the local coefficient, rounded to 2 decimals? -0.46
